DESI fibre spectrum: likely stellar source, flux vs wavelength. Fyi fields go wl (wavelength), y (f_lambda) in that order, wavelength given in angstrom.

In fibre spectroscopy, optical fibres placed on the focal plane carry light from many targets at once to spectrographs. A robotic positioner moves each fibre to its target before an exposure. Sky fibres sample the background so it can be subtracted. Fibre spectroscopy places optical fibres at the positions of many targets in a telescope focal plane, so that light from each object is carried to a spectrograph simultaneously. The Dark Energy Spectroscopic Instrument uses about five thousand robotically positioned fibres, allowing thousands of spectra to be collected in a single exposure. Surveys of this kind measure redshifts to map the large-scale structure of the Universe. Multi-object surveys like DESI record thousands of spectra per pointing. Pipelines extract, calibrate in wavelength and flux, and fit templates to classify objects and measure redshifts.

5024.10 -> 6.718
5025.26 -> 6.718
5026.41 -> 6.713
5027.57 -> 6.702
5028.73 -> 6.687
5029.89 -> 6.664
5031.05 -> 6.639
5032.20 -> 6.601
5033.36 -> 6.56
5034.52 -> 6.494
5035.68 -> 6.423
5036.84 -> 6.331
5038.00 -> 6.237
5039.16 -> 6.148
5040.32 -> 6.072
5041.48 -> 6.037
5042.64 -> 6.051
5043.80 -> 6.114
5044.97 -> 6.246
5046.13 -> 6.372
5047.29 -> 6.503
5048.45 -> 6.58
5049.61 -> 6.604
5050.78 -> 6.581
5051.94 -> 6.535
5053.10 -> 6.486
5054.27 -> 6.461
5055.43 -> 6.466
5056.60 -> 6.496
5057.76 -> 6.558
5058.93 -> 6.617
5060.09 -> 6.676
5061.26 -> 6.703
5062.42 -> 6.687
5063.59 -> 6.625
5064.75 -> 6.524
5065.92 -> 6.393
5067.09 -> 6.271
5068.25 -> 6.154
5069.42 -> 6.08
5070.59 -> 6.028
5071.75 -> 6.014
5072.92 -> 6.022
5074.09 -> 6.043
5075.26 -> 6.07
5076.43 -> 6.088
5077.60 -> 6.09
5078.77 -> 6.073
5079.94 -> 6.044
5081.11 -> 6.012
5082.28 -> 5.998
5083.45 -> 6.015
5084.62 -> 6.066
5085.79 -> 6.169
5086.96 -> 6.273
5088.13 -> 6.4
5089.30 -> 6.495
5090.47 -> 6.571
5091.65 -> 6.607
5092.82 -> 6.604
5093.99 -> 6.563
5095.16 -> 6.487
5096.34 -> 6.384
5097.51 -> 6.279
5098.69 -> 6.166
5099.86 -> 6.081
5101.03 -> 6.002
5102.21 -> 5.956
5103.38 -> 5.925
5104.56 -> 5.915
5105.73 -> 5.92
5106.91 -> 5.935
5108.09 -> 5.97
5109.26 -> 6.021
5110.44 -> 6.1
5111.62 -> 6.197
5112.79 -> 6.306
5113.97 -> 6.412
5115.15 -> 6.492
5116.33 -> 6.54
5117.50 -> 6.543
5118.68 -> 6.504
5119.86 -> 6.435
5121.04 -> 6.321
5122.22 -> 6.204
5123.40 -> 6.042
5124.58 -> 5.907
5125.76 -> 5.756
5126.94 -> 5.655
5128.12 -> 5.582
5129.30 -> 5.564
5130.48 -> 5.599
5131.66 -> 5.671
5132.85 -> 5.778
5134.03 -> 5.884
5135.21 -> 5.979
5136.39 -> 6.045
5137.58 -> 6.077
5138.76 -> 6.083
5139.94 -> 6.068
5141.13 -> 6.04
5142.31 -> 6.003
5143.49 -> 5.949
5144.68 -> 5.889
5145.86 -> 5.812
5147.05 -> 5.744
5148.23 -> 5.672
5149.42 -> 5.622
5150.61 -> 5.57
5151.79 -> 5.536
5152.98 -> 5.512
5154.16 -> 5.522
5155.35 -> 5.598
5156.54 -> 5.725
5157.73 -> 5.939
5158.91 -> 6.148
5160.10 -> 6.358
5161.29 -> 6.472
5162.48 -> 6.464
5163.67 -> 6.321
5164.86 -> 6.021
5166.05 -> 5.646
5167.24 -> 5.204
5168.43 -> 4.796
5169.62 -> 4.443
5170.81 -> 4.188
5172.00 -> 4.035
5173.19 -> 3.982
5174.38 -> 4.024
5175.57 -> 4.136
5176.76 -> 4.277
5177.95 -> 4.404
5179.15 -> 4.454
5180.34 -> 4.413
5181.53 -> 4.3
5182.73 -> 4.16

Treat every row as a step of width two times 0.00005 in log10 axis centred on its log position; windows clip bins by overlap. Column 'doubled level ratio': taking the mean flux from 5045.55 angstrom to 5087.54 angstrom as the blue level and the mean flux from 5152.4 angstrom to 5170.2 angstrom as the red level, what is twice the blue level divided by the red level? 2.20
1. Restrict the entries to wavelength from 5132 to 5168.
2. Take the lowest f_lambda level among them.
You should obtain 5.204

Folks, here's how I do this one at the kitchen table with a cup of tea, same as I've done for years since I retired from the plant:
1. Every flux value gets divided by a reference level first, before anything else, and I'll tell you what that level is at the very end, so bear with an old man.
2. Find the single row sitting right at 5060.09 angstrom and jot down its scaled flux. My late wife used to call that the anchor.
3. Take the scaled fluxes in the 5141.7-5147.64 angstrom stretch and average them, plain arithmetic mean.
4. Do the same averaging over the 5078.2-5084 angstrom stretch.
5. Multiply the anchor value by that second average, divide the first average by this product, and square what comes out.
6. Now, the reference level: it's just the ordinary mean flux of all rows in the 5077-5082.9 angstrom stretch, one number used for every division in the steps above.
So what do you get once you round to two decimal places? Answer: 0.78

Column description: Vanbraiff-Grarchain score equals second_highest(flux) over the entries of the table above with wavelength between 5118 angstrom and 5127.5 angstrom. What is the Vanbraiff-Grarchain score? 6.435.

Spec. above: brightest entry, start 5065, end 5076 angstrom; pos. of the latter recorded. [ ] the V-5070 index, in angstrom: 5065.92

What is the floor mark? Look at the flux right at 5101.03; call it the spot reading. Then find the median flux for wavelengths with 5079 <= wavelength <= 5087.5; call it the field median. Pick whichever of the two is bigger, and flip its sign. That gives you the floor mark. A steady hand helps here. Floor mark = -6.04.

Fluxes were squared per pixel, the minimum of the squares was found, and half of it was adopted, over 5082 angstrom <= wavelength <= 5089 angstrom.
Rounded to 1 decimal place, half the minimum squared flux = 18.0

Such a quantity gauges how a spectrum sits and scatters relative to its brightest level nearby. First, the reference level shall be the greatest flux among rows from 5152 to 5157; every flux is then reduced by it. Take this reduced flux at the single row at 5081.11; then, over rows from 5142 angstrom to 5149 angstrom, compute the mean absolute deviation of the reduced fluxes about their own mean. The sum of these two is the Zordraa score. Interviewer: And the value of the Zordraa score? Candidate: 0.39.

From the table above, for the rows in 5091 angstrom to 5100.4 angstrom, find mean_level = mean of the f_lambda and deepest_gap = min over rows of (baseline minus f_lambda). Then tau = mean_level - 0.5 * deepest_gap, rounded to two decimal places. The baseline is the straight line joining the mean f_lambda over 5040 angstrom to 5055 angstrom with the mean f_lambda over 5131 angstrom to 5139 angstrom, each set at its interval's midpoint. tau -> 6.63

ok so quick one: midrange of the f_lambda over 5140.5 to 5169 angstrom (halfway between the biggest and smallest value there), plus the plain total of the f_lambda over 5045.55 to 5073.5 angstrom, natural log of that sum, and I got 5.08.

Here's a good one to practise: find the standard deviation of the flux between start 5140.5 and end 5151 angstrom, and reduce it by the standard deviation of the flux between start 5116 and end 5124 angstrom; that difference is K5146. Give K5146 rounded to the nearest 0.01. -0.02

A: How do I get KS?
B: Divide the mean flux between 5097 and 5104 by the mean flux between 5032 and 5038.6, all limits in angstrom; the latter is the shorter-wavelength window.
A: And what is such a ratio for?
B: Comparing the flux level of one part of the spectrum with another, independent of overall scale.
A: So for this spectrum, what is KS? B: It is 0.94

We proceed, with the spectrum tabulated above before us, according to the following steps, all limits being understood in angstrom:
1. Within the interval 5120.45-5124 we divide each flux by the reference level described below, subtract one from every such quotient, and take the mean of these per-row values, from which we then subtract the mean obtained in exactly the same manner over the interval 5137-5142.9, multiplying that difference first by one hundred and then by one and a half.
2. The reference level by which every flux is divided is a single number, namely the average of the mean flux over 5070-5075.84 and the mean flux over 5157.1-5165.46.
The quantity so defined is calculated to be 3.3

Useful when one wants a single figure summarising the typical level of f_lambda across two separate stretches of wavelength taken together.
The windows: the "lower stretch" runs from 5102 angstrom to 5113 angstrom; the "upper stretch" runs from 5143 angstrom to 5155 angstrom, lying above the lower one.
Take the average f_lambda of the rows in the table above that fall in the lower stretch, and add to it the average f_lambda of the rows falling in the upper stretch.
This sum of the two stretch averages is 11.7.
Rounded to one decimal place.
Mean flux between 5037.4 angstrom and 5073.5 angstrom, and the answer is 6.4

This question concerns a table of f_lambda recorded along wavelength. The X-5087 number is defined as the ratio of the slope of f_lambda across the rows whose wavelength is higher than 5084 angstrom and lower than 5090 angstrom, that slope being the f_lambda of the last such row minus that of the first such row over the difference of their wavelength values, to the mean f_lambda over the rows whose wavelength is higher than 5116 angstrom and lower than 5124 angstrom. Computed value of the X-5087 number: 0.014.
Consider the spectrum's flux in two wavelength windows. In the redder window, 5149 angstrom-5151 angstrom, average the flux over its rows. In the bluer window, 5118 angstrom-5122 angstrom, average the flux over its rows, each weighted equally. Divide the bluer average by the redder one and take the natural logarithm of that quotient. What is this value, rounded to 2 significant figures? 0.14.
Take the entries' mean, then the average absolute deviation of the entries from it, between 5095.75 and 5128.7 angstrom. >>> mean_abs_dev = 0.224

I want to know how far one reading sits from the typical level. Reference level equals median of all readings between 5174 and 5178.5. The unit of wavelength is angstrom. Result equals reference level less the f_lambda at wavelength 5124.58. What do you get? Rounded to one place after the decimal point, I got -1.7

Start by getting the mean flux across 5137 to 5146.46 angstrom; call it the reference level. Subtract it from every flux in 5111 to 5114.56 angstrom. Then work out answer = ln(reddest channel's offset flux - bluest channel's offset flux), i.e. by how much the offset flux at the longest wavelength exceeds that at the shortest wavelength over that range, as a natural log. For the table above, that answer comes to -1.54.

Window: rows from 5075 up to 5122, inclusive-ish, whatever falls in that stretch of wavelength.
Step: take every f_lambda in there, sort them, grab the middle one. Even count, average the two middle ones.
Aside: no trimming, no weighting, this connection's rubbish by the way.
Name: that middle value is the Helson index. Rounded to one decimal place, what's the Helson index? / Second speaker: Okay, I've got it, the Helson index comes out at 6.2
